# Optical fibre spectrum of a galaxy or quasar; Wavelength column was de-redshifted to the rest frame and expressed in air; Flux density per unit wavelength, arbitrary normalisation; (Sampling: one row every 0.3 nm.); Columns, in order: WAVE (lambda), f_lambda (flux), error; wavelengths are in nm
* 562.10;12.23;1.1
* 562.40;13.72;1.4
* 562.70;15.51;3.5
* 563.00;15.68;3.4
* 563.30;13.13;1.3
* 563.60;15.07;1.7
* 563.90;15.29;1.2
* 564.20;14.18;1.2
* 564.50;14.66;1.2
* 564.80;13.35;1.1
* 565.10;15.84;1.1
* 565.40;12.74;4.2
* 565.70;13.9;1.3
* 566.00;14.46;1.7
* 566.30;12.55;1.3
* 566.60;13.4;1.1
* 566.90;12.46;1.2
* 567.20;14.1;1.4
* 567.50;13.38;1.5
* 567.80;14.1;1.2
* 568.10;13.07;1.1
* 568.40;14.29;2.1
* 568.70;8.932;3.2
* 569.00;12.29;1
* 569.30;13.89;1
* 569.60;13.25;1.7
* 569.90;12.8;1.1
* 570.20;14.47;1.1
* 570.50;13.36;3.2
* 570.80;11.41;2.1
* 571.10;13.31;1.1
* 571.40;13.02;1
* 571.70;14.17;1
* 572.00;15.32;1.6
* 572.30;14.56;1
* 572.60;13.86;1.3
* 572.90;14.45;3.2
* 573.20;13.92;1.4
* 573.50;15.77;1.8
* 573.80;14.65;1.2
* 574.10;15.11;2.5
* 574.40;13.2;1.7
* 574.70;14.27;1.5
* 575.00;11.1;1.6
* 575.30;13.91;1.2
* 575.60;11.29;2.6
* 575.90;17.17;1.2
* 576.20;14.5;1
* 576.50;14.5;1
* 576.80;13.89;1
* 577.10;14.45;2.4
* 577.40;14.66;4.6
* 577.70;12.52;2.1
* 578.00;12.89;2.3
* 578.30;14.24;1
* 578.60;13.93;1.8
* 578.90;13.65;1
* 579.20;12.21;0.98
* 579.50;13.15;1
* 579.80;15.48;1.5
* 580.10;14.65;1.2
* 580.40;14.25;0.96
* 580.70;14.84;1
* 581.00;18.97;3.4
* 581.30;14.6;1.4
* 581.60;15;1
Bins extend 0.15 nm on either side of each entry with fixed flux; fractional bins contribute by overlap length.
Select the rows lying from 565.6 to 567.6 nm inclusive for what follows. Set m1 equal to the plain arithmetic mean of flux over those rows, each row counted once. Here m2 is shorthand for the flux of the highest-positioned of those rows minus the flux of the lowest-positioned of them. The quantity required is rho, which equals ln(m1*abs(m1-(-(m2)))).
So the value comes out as 5.16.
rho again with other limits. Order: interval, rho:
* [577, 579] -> 5.18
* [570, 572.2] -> 5.28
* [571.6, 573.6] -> 5.46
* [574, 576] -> 5.38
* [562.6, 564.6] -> 5.33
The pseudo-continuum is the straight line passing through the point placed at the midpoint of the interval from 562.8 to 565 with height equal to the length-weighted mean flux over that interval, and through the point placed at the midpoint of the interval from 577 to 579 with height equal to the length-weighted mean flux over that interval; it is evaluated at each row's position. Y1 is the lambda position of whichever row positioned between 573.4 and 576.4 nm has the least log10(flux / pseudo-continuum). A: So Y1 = 575.00 nm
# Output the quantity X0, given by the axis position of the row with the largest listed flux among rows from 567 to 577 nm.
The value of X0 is 575.90 nm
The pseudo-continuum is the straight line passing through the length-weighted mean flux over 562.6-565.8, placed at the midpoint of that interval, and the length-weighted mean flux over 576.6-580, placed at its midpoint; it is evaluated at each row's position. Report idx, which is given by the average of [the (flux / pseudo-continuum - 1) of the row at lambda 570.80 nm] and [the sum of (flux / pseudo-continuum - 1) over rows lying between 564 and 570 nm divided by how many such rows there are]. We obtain -0.13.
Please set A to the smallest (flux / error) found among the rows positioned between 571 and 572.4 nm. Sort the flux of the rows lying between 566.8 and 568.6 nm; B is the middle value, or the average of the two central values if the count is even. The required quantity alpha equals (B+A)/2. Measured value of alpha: 11.7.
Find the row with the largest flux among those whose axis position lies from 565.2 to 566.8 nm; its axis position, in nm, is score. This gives 566.00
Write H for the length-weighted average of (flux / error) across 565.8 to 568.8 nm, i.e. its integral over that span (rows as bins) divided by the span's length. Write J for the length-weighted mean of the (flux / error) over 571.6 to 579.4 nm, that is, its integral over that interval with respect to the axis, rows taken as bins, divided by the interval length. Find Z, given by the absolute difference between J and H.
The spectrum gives 0.4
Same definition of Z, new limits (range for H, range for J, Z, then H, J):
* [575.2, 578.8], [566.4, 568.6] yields 0.4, 9.7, 10.1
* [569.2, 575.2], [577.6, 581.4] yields 1.1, 9.8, 10.9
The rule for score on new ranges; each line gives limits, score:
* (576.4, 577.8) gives 577.40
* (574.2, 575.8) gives 574.70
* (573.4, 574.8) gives 573.50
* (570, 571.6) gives 570.20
